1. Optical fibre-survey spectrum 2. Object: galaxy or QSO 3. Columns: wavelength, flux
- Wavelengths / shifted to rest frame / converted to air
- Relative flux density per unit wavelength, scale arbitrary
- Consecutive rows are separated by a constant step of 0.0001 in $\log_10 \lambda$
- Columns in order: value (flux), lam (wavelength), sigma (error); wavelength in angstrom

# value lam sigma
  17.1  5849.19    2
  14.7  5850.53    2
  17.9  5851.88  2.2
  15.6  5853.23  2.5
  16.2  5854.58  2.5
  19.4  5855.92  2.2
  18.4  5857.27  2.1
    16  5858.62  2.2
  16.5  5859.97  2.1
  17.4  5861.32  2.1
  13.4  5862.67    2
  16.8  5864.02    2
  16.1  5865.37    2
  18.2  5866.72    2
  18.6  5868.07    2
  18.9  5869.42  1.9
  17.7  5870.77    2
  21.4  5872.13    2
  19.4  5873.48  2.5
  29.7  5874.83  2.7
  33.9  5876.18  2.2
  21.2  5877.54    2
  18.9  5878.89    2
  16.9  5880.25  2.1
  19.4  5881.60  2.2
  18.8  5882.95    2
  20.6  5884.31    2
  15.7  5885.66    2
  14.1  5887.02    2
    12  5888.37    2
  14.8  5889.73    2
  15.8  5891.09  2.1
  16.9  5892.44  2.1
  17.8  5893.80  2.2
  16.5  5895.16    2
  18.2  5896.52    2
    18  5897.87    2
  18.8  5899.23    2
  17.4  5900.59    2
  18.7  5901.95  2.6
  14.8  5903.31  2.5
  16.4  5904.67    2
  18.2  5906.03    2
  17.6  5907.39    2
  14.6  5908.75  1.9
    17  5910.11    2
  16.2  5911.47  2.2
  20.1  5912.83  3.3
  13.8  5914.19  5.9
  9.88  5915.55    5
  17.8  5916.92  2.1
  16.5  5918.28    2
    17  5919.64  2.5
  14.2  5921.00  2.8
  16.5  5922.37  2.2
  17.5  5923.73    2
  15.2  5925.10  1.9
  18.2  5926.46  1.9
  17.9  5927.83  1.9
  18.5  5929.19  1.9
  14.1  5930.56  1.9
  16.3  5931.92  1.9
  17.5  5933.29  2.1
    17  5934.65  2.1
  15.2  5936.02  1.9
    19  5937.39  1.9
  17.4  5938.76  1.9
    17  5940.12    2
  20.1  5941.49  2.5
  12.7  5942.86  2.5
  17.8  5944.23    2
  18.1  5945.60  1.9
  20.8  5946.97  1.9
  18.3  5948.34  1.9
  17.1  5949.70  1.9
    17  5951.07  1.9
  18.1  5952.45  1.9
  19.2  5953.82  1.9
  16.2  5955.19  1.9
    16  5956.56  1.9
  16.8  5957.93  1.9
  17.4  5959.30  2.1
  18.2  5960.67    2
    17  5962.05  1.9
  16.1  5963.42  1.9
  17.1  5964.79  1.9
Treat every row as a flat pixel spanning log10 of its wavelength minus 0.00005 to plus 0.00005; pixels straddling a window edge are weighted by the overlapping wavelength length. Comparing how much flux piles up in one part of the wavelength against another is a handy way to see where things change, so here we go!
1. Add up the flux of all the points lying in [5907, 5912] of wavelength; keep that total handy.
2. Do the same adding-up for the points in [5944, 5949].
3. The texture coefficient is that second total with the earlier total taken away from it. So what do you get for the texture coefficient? 10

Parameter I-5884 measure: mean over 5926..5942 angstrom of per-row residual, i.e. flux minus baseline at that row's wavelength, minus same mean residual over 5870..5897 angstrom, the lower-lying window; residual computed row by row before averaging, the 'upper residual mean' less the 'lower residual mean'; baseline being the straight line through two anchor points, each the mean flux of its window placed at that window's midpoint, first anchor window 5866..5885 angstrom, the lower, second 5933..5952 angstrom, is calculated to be 1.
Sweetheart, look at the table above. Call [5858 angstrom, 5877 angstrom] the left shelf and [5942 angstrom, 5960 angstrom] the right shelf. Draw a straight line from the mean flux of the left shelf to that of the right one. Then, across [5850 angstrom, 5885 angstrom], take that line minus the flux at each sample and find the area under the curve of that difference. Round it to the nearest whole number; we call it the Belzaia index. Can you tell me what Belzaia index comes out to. 23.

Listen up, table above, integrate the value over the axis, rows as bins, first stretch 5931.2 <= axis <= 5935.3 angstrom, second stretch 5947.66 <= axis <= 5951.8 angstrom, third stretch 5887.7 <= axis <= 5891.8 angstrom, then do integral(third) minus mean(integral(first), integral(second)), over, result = -13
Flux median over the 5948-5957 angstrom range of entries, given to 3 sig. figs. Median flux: 17.1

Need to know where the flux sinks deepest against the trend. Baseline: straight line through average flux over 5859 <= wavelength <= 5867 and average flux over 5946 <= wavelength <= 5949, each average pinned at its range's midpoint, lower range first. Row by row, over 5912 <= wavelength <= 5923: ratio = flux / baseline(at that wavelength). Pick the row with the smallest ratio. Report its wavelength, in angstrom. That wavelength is 5915.55 angstrom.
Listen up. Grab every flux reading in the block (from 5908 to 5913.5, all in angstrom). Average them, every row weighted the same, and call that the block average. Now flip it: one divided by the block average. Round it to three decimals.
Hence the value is 0.059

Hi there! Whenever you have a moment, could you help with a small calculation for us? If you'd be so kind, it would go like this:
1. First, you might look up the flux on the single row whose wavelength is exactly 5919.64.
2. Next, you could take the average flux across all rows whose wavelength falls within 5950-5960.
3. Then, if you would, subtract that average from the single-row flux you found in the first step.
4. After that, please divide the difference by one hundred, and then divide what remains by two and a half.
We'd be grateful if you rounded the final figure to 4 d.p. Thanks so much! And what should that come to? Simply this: -0.0010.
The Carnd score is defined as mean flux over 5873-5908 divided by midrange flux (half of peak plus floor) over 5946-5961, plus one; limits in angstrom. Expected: 2.00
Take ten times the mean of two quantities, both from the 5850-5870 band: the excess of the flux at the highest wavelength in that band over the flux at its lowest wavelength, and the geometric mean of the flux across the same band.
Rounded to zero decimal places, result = 105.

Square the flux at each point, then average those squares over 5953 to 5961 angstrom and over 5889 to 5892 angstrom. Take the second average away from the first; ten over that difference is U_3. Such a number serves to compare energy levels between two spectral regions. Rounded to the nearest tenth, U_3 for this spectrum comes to 0.2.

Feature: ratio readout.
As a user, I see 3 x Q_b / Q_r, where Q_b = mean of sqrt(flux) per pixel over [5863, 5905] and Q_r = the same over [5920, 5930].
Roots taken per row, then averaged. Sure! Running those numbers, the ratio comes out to 3.13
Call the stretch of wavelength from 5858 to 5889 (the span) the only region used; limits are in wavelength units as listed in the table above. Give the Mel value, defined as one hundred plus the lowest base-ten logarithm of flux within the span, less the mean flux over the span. 82.3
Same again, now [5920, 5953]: 84.0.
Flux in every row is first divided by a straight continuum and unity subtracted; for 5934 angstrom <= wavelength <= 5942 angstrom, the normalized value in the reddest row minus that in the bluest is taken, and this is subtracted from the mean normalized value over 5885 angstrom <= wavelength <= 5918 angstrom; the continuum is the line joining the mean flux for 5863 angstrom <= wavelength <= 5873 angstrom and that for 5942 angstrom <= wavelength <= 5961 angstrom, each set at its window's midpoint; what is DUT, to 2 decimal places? -0.27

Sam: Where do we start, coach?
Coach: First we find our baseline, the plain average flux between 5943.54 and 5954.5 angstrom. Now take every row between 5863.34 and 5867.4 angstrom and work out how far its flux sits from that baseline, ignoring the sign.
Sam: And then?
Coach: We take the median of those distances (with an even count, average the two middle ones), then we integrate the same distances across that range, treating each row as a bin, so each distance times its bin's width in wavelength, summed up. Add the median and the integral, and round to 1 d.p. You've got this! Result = 6.6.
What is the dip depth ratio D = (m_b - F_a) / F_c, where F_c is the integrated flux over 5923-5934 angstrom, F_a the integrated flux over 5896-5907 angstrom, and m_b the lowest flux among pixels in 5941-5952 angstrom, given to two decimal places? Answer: -0.97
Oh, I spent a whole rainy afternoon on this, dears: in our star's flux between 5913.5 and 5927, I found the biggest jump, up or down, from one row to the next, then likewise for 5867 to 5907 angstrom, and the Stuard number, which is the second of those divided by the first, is 1.60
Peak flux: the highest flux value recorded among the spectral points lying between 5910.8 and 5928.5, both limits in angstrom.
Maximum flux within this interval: 20.1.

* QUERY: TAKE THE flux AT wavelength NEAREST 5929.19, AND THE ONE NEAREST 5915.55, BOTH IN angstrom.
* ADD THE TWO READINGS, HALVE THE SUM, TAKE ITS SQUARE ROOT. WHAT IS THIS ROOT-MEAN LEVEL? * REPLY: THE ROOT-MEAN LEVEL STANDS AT 3.8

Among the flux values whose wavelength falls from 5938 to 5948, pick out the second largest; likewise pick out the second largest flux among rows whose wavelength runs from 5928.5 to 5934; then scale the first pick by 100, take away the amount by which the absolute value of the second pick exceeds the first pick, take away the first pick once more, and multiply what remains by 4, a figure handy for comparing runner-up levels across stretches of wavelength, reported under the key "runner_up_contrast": 7970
